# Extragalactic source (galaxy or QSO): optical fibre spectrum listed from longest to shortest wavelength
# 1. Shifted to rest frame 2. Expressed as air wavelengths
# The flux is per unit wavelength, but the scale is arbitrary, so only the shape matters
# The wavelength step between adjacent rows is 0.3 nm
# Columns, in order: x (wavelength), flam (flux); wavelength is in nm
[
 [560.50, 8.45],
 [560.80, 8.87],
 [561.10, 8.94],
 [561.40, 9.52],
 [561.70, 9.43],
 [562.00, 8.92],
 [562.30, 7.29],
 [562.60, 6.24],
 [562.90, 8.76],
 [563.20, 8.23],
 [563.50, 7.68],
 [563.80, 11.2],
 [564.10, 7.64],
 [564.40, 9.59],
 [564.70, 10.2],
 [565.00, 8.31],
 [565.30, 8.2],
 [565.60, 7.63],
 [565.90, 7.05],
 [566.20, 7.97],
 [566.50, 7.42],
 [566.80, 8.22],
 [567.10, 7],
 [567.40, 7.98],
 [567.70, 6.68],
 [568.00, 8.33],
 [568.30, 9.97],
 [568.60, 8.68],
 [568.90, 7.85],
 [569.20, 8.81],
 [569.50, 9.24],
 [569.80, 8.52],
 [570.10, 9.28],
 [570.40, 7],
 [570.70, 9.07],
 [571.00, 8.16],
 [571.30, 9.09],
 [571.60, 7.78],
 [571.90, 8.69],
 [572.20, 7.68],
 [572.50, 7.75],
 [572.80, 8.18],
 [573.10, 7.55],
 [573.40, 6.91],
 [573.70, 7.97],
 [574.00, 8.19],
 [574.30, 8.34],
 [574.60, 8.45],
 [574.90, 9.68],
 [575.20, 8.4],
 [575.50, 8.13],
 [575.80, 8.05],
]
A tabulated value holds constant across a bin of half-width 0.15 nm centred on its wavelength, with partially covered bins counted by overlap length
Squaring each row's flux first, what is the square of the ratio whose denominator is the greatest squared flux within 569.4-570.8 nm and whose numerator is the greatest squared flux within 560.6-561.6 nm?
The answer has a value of 1.11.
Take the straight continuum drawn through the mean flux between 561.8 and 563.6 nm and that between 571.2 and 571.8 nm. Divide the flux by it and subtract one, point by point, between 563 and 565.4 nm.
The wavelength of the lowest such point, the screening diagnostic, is 564.10 nm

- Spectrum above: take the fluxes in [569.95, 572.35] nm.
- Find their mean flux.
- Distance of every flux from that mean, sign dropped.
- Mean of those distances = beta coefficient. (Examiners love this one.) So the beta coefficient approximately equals 0.69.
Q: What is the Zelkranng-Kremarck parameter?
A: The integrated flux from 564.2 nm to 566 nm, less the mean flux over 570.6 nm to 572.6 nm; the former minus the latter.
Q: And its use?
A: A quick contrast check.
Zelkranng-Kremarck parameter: 7.0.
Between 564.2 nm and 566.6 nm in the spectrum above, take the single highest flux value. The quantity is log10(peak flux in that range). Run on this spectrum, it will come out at 1.01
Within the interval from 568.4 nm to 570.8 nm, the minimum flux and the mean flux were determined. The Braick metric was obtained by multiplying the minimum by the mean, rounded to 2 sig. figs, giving 60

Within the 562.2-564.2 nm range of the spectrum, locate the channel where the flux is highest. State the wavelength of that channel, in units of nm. 563.80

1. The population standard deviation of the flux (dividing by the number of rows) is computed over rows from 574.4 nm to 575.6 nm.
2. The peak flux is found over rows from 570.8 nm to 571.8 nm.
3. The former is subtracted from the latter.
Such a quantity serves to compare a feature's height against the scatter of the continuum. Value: 8.5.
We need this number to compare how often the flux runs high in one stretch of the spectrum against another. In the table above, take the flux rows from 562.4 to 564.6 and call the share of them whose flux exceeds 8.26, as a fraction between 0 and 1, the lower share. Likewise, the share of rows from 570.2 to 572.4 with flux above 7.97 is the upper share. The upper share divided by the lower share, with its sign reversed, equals -1.33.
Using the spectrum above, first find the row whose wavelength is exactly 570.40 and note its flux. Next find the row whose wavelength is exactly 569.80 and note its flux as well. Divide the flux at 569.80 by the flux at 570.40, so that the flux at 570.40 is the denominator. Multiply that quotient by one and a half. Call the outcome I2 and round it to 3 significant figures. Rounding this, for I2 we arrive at 1.83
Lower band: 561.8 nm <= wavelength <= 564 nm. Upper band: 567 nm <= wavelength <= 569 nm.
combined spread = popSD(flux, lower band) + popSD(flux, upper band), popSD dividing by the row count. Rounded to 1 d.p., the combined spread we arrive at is 2.5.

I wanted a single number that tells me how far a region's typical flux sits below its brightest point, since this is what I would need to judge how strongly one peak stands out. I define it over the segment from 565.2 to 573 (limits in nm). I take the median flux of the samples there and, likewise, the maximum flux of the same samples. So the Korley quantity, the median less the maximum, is -1.80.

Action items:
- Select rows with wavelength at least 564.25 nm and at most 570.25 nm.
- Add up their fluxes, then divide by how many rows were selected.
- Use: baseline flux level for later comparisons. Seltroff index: 8.35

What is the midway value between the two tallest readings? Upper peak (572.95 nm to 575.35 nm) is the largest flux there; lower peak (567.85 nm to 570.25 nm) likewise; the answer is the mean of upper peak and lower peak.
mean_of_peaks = 9.8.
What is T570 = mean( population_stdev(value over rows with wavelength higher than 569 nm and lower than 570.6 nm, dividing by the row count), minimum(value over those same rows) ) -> 3.92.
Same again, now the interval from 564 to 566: 4.05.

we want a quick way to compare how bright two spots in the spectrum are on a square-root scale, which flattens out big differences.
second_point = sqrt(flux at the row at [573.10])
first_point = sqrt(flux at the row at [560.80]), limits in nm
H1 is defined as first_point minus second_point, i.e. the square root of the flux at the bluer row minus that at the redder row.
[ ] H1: 0.2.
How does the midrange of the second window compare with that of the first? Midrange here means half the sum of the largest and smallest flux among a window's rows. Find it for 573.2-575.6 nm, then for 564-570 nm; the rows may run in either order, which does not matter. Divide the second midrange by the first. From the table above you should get 1.02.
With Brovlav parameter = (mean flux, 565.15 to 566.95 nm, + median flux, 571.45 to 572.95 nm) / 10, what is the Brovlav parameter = 1.553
